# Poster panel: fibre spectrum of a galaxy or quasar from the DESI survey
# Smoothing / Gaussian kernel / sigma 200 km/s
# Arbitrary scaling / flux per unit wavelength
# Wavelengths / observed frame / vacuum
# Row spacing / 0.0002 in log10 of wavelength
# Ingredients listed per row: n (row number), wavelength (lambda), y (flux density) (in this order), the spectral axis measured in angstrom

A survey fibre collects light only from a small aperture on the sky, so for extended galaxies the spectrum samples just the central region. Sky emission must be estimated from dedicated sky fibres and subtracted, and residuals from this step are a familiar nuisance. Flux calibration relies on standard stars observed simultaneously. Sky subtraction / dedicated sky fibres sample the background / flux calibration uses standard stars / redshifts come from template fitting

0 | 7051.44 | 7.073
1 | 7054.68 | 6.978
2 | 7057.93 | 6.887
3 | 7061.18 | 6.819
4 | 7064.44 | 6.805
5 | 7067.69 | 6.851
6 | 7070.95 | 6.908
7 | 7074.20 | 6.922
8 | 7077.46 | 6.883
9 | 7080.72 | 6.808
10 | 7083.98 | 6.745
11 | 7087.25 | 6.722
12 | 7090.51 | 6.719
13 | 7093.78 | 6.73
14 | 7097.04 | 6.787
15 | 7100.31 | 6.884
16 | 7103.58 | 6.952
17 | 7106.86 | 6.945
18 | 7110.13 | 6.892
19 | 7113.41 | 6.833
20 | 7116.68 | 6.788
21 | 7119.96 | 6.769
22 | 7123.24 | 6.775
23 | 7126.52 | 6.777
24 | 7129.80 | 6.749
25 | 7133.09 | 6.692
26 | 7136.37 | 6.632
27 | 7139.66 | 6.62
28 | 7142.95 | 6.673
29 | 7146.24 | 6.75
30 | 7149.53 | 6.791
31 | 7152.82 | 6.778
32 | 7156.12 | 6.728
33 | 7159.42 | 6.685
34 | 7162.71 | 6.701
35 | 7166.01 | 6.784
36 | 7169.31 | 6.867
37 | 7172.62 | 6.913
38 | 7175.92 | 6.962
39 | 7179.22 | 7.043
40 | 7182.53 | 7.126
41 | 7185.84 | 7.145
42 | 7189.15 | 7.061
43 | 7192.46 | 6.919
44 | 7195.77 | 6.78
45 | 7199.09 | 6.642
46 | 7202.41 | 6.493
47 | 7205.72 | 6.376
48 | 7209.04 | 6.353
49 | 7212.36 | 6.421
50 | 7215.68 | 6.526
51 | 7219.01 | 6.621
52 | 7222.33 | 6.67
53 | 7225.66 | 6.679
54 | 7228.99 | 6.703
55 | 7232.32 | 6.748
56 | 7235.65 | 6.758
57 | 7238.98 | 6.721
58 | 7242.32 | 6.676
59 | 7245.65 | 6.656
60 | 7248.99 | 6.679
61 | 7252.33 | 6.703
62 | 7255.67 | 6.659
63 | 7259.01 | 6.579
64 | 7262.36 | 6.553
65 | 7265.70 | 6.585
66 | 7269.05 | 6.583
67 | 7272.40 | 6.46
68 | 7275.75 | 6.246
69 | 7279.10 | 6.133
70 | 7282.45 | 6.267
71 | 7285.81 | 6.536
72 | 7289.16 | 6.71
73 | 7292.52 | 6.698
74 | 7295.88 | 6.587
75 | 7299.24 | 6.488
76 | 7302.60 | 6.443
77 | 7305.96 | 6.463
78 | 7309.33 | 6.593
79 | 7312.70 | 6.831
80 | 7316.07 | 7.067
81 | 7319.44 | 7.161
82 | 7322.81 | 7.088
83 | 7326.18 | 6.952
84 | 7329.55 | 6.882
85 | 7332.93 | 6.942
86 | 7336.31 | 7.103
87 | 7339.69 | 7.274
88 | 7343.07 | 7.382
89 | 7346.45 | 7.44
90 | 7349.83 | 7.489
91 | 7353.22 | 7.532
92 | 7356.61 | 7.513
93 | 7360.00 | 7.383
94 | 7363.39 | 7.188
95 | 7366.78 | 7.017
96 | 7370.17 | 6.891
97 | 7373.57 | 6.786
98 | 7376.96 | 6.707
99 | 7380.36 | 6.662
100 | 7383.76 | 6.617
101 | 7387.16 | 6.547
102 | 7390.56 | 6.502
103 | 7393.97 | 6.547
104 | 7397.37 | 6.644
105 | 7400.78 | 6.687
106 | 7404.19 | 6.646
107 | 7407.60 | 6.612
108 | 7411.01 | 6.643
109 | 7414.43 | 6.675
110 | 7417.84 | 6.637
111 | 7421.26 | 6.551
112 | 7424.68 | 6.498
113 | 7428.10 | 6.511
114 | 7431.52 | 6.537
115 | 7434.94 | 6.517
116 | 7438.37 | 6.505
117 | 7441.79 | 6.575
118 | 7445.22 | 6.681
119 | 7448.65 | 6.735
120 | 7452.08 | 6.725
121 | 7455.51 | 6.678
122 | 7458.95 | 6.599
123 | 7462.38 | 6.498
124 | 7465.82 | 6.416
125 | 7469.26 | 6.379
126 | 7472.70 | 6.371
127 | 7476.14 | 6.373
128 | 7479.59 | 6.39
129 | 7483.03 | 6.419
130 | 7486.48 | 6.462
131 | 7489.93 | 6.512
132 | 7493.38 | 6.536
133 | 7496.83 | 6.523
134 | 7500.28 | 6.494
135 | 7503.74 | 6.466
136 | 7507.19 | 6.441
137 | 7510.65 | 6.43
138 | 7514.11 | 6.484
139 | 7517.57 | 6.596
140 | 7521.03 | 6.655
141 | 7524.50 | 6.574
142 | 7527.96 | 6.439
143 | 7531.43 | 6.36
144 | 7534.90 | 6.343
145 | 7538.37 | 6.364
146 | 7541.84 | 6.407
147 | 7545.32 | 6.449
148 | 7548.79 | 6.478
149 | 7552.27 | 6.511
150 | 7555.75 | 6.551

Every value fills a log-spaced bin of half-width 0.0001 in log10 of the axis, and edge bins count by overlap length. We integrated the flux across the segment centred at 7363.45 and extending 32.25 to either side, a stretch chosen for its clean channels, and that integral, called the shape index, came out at 453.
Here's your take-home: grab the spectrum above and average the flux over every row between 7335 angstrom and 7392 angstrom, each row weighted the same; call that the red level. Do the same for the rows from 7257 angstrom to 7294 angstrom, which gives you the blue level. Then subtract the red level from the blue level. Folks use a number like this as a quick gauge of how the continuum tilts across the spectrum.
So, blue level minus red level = -0.6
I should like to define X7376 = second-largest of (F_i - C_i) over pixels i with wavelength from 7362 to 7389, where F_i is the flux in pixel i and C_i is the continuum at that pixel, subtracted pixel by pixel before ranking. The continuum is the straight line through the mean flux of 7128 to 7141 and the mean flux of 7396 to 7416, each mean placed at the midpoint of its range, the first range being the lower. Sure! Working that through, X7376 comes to 0.36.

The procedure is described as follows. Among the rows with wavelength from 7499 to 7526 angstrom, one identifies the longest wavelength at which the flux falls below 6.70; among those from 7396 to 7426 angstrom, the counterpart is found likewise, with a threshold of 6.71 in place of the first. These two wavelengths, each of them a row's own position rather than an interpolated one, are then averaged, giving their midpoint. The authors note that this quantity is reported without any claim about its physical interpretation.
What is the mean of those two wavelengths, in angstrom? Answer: 7474.6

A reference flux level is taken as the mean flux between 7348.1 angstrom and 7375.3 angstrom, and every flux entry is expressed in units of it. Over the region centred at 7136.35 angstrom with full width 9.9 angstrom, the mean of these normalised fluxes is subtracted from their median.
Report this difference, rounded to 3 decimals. -0.002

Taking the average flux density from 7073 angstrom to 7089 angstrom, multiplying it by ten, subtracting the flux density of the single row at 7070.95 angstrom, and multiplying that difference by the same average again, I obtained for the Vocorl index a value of 417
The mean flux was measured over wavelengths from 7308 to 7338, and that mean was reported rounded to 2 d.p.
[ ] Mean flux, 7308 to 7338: 6.96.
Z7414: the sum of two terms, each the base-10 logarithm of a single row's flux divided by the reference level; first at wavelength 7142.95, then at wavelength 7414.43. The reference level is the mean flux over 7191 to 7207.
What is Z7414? 0.004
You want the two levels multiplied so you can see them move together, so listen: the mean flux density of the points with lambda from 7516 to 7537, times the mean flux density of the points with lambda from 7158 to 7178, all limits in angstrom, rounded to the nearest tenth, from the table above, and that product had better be 44.3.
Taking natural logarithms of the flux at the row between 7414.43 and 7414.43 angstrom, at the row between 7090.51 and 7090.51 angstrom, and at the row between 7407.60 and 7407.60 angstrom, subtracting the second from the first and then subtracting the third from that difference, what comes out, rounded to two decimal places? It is -1.90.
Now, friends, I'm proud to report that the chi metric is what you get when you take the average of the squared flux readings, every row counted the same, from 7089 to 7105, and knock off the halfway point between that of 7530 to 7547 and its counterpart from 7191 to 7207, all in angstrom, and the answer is 4.0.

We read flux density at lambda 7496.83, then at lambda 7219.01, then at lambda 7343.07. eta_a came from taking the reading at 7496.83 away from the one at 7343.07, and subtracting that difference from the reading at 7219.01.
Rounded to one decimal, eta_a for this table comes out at 5.8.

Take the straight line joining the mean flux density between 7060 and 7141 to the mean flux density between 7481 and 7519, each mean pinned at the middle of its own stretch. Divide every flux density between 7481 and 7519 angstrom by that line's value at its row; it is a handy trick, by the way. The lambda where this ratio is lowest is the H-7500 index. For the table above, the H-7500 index 7483.03 angstrom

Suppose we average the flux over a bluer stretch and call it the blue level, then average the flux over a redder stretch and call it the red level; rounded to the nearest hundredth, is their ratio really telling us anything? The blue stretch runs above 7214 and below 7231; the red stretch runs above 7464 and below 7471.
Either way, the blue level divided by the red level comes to 1.04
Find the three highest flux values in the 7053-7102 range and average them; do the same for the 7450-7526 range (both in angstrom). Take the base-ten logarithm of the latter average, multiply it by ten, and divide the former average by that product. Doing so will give 0.84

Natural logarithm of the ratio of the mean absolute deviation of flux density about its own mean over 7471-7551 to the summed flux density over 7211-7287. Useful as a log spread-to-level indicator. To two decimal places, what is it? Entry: -7.78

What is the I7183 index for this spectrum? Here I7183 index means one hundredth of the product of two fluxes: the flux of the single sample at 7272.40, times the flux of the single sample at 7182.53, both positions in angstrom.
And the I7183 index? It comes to 0.460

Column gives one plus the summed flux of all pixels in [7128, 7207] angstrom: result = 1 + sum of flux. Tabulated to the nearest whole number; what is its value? 164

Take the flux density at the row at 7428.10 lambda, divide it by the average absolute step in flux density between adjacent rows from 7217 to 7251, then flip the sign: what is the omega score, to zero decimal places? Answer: -224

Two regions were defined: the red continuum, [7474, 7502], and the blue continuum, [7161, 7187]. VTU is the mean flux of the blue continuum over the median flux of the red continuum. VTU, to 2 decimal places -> 1.07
